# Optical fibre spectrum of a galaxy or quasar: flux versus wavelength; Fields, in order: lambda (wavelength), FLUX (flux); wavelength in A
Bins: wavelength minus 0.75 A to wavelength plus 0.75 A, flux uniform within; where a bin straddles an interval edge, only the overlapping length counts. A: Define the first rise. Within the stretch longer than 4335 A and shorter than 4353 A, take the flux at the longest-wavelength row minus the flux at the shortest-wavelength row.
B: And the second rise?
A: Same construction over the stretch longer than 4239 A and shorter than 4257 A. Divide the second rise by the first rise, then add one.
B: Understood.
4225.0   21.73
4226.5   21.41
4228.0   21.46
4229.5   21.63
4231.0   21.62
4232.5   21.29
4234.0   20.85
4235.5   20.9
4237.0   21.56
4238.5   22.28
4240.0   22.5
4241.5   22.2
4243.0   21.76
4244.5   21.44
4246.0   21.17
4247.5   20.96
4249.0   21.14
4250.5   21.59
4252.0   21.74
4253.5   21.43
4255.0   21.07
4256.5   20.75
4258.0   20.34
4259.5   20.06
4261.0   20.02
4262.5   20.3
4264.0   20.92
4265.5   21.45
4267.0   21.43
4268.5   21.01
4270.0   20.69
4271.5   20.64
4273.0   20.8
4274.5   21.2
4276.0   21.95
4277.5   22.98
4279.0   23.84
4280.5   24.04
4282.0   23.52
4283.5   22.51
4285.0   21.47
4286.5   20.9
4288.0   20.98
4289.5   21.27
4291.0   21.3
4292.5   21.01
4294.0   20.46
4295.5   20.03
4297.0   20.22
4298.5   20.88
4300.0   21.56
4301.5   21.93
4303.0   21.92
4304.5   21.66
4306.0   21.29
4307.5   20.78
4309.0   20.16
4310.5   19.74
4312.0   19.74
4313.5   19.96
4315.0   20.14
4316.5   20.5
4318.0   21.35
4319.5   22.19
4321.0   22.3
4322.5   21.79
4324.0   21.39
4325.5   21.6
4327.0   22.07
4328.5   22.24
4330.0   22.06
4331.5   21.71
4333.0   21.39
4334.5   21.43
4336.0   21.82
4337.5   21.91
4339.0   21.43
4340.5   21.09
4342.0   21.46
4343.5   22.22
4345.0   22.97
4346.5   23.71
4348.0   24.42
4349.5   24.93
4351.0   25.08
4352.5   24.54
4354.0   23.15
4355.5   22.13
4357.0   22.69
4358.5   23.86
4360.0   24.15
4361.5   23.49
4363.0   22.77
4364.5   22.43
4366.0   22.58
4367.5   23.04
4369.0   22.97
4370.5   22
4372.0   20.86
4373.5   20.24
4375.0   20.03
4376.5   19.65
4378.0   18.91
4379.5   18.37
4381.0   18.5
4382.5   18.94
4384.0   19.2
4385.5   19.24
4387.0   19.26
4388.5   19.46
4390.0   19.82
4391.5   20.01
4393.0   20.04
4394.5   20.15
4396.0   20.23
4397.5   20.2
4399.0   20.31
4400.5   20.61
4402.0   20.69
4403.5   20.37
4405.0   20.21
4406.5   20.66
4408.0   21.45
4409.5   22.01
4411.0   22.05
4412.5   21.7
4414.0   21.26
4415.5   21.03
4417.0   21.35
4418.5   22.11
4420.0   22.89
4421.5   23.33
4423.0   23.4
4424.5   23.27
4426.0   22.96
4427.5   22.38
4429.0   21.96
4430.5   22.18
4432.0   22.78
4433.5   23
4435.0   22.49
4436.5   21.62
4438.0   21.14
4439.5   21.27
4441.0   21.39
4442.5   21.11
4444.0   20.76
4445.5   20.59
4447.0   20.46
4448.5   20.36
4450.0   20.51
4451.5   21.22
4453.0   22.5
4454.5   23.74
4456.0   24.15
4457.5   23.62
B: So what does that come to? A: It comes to 0.36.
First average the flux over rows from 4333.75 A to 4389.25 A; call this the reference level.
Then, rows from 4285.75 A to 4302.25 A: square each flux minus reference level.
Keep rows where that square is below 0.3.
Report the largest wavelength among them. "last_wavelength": 4301.5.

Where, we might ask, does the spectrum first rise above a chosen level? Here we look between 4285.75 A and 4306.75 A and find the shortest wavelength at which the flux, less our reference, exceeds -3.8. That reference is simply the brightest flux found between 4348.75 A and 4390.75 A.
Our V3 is 4291.0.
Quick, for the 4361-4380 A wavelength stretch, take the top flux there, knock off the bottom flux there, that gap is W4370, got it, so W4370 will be 5.1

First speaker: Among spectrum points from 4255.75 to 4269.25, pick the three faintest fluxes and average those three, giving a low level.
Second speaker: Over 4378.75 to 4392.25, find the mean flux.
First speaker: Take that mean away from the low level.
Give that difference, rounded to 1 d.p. 0.9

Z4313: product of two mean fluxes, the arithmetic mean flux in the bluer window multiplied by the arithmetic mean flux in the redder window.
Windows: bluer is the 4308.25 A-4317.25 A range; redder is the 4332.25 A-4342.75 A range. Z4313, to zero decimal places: 431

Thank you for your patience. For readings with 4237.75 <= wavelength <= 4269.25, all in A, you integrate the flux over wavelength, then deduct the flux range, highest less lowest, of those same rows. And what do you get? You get 666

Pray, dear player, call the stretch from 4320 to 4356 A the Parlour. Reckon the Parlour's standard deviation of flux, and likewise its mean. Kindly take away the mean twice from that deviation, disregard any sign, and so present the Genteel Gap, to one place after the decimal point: 43.7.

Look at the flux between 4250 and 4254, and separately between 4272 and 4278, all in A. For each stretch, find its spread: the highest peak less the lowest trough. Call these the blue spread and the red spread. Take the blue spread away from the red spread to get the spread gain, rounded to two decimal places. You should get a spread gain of 1.87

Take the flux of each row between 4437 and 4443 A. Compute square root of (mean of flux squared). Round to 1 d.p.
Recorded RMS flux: 21.2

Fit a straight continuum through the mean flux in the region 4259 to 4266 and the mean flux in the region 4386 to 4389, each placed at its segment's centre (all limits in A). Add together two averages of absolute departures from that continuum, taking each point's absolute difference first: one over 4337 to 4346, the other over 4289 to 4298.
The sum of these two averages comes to 2.6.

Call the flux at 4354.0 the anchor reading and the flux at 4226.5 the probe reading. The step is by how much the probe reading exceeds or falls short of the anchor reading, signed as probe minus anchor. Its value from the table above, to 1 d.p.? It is -1.7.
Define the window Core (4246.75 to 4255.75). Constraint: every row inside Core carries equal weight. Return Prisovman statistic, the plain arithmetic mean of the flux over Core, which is 21.3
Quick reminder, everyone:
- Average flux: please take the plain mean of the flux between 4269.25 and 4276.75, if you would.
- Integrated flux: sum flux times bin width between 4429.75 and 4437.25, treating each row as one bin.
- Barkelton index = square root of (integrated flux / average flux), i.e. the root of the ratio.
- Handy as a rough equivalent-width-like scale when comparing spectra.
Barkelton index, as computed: 2.83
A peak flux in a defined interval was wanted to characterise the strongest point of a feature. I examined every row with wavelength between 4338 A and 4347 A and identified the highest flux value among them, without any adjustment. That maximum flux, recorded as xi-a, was 23.71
